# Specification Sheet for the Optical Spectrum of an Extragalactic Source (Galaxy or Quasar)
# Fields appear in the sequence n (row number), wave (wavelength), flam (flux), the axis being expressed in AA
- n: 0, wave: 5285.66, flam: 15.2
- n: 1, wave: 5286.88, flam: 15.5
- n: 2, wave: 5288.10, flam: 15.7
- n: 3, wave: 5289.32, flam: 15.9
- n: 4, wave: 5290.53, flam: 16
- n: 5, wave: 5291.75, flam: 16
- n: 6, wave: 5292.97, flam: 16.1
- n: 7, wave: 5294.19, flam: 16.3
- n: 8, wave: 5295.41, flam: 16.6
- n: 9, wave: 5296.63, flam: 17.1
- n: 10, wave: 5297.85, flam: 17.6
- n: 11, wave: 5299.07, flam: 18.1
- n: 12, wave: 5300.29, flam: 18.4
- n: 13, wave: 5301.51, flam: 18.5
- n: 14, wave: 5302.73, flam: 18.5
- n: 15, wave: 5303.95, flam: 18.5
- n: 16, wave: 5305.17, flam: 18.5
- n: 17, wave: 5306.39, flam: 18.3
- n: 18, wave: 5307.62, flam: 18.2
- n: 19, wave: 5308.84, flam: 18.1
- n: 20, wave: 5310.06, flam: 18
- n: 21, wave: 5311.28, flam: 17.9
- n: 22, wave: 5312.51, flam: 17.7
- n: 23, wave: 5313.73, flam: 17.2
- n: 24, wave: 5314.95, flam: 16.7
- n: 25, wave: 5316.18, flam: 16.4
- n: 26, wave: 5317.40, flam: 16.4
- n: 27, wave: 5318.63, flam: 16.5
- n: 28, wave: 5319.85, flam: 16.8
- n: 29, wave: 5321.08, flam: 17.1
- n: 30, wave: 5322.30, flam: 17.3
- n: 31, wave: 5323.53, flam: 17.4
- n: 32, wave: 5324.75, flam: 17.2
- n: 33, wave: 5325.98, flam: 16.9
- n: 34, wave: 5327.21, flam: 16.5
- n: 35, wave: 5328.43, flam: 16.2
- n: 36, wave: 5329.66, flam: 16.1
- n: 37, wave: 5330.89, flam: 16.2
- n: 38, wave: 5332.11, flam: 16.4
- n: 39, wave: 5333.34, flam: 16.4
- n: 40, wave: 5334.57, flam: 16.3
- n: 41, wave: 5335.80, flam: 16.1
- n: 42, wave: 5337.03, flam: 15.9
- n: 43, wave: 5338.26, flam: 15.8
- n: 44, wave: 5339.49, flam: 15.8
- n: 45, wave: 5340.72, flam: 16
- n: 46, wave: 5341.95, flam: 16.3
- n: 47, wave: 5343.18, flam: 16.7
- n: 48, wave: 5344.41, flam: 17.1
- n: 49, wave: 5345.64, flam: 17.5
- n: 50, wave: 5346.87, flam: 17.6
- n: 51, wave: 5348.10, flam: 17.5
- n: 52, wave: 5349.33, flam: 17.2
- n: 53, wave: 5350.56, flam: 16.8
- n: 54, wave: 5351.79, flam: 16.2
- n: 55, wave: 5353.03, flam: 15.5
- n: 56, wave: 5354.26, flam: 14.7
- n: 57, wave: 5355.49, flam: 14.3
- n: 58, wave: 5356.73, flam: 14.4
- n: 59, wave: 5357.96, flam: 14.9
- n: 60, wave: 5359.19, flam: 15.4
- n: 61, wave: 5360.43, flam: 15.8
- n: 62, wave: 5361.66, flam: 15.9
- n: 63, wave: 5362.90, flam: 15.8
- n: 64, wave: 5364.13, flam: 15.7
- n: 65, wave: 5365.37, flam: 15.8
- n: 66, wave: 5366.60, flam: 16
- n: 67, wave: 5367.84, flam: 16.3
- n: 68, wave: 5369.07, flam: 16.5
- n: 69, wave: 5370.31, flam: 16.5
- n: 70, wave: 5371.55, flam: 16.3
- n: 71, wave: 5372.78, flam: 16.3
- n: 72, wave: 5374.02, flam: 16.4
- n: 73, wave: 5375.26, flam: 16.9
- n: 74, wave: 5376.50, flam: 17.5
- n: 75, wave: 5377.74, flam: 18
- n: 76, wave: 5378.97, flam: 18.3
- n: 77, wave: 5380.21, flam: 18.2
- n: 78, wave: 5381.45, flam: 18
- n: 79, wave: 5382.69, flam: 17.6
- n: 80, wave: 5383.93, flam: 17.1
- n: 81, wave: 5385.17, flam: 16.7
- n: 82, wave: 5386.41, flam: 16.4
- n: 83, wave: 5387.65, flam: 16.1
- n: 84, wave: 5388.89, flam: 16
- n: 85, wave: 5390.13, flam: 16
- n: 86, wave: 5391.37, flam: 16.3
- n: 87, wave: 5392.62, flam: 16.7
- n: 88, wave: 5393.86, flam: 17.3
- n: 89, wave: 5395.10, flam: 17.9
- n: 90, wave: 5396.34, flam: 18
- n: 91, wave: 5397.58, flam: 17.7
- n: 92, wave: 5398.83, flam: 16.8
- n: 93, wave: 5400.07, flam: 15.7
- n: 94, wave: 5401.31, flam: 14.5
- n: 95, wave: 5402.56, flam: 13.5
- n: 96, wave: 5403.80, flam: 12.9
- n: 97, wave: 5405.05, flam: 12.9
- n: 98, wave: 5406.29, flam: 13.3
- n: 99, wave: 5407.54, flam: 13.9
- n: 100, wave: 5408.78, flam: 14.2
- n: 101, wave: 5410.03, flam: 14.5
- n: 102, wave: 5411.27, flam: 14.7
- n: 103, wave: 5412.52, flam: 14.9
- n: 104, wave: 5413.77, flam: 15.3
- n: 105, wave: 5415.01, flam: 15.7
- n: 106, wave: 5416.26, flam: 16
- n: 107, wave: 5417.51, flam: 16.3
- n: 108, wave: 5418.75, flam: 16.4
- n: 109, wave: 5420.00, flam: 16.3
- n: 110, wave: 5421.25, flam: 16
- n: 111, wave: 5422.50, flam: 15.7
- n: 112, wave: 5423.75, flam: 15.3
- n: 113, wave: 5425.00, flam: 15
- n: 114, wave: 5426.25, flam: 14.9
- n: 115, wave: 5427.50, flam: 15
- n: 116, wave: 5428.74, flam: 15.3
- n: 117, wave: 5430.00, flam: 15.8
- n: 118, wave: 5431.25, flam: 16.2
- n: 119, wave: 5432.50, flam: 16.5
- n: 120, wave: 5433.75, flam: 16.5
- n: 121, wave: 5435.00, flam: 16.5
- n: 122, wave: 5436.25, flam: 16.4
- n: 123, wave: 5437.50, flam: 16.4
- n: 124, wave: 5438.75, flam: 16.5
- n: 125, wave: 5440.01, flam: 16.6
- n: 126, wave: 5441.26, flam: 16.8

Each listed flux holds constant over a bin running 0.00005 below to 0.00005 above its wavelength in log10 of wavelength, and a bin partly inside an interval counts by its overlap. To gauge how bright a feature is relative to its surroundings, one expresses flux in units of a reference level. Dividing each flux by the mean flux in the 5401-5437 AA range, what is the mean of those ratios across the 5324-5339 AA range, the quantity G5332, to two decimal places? 1.08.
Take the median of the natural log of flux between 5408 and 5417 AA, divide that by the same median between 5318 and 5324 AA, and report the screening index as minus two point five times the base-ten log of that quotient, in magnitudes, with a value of 0.054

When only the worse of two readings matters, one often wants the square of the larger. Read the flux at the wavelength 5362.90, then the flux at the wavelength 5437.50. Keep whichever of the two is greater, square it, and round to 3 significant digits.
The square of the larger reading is 269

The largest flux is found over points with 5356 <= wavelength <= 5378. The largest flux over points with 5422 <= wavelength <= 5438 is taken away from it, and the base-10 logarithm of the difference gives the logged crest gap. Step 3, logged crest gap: 0.2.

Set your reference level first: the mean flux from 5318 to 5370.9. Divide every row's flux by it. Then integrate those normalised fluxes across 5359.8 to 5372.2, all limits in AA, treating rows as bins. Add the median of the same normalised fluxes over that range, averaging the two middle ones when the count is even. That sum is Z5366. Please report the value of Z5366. 13.2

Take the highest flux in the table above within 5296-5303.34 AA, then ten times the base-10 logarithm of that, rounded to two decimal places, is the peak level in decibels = 12.67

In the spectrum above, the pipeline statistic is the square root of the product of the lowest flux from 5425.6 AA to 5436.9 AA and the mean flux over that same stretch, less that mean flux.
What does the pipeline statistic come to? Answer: -0.51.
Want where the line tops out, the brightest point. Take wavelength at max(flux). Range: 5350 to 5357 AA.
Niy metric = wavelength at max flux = 5350.56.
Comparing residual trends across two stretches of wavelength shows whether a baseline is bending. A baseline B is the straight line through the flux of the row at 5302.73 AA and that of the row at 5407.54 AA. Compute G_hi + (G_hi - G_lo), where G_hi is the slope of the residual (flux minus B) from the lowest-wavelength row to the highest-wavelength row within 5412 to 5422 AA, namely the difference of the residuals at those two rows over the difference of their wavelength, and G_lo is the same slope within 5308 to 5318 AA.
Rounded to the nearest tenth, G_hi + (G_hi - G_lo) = 0.5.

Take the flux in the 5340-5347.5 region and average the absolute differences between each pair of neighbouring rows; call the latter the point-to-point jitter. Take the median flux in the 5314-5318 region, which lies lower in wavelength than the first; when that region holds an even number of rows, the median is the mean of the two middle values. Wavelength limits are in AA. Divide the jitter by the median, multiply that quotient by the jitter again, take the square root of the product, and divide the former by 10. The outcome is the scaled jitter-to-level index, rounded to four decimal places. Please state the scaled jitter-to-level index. 0.0079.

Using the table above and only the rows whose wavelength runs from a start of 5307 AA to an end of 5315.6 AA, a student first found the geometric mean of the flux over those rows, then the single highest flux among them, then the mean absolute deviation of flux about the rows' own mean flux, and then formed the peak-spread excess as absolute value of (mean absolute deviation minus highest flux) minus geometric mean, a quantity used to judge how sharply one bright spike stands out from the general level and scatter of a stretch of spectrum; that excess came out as 0.10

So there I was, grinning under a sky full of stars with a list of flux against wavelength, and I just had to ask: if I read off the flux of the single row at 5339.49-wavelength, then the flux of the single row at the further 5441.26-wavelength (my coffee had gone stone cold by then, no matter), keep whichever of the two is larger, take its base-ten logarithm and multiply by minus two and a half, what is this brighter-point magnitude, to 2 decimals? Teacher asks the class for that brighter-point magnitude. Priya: -3.06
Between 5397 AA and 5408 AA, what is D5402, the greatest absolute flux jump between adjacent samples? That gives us 1.2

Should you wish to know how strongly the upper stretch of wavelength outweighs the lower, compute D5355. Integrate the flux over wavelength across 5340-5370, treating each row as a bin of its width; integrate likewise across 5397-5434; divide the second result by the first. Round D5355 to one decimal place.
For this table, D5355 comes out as 1.2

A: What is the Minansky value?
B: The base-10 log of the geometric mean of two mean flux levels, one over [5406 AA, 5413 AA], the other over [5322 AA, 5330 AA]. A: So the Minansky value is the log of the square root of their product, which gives 1.190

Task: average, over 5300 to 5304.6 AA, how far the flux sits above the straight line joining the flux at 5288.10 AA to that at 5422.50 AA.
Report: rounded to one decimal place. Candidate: 2.8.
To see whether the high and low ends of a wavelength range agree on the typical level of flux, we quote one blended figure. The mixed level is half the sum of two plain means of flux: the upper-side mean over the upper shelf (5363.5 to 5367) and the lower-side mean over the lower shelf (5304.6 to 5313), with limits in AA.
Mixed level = 17.0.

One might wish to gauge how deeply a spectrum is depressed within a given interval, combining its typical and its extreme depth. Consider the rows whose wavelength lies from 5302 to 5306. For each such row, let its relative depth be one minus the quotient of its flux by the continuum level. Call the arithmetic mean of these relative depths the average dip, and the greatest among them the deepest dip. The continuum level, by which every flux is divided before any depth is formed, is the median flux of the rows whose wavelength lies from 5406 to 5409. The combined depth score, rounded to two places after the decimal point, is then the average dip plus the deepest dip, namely -0.66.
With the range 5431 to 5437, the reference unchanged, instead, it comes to -0.35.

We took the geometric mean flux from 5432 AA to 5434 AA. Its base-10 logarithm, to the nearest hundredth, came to 1.22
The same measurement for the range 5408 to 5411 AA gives 1.16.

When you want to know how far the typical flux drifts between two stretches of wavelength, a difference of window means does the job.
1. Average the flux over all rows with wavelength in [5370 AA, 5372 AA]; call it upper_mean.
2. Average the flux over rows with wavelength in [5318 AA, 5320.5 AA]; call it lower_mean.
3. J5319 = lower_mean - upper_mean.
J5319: 0.25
